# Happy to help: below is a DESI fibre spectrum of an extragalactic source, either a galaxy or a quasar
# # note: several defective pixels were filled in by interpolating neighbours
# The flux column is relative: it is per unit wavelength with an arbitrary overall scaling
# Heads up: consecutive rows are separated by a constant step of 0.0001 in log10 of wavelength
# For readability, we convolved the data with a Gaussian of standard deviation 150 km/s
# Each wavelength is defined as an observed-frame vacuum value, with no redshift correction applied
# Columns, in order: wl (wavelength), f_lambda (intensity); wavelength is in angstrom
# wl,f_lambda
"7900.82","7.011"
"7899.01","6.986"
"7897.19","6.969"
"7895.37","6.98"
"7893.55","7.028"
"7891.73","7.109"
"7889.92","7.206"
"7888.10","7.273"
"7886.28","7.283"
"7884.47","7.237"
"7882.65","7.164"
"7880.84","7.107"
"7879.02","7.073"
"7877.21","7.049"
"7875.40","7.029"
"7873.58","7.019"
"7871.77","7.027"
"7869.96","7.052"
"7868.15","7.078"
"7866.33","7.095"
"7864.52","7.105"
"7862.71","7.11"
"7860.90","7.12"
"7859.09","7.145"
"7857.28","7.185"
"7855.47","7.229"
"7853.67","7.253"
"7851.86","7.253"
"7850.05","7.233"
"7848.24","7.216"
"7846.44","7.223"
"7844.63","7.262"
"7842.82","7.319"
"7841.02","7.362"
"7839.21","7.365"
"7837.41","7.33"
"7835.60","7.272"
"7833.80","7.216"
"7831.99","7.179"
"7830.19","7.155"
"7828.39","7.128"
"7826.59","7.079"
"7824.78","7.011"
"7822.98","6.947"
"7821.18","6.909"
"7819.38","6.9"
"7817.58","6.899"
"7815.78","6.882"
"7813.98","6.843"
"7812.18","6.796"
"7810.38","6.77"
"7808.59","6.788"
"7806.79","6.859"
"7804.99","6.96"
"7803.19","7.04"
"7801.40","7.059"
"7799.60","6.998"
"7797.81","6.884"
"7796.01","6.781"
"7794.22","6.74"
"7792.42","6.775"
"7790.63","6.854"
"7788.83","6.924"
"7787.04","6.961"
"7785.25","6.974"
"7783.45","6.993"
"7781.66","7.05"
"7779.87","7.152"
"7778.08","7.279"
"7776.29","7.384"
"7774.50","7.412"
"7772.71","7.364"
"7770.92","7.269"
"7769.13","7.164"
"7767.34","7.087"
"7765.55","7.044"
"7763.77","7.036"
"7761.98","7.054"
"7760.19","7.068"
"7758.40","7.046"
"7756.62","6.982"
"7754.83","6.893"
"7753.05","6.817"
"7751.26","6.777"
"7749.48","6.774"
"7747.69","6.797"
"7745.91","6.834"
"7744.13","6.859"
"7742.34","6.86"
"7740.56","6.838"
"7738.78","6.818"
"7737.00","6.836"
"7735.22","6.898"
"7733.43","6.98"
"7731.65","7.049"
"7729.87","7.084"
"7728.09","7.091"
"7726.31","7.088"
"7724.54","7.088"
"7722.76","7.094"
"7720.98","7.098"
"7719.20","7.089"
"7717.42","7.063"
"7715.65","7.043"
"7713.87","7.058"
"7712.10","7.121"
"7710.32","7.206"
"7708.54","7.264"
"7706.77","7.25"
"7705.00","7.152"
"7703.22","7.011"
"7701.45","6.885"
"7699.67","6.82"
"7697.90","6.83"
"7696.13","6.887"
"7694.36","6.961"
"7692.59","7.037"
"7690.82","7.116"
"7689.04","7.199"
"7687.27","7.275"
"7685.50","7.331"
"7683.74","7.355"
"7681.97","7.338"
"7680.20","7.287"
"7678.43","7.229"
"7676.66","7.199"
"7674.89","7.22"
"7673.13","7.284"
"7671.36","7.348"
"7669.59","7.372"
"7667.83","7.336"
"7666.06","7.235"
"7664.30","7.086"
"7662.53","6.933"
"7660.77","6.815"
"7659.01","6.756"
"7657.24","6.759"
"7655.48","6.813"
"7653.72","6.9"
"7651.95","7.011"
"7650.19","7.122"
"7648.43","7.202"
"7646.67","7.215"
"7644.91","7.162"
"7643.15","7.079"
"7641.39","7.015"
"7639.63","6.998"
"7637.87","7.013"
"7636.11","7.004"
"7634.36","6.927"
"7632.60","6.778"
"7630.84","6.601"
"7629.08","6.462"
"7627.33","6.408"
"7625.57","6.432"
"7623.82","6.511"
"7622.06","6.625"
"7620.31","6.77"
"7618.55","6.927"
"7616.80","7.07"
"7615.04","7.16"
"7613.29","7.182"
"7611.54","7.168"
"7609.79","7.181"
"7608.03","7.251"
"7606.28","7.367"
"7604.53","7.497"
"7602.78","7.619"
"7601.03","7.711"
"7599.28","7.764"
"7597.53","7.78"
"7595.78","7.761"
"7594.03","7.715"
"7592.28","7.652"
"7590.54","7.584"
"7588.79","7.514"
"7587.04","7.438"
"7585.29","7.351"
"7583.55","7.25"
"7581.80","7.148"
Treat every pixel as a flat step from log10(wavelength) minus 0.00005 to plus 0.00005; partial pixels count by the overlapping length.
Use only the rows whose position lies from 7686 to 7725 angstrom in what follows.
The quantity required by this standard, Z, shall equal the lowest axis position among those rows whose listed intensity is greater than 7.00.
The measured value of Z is 7687.27 angstrom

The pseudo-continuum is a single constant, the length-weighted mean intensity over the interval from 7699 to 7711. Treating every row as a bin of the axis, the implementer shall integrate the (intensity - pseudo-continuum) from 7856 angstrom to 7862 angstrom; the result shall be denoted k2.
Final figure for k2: 0.4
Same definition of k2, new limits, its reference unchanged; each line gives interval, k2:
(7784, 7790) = -0.8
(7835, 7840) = 1.2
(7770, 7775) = 1.3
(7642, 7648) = 0.4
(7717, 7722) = 0.0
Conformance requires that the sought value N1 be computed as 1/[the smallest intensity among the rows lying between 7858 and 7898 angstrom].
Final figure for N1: 0.143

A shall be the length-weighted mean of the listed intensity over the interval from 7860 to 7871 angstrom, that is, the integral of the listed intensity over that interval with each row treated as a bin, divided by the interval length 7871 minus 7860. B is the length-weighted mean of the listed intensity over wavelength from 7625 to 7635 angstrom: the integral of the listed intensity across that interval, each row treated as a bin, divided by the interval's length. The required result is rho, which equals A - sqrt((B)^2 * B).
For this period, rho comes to -9.8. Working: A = 7.09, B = 6.60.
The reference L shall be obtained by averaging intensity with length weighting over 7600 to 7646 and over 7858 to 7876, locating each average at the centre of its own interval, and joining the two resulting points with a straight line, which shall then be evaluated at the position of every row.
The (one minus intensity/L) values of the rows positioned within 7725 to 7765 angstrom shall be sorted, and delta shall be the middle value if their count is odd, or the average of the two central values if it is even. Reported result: 0.020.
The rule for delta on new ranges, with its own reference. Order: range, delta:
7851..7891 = -0.006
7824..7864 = -0.021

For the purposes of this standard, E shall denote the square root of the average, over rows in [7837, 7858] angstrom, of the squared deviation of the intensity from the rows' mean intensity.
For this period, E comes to 0.06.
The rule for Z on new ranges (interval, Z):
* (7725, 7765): 7726.31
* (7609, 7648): 7609.79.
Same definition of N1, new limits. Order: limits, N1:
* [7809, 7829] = 0.148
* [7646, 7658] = 0.148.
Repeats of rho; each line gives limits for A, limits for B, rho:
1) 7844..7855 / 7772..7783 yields -12.3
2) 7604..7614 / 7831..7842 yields -12.4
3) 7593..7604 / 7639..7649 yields -11.3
